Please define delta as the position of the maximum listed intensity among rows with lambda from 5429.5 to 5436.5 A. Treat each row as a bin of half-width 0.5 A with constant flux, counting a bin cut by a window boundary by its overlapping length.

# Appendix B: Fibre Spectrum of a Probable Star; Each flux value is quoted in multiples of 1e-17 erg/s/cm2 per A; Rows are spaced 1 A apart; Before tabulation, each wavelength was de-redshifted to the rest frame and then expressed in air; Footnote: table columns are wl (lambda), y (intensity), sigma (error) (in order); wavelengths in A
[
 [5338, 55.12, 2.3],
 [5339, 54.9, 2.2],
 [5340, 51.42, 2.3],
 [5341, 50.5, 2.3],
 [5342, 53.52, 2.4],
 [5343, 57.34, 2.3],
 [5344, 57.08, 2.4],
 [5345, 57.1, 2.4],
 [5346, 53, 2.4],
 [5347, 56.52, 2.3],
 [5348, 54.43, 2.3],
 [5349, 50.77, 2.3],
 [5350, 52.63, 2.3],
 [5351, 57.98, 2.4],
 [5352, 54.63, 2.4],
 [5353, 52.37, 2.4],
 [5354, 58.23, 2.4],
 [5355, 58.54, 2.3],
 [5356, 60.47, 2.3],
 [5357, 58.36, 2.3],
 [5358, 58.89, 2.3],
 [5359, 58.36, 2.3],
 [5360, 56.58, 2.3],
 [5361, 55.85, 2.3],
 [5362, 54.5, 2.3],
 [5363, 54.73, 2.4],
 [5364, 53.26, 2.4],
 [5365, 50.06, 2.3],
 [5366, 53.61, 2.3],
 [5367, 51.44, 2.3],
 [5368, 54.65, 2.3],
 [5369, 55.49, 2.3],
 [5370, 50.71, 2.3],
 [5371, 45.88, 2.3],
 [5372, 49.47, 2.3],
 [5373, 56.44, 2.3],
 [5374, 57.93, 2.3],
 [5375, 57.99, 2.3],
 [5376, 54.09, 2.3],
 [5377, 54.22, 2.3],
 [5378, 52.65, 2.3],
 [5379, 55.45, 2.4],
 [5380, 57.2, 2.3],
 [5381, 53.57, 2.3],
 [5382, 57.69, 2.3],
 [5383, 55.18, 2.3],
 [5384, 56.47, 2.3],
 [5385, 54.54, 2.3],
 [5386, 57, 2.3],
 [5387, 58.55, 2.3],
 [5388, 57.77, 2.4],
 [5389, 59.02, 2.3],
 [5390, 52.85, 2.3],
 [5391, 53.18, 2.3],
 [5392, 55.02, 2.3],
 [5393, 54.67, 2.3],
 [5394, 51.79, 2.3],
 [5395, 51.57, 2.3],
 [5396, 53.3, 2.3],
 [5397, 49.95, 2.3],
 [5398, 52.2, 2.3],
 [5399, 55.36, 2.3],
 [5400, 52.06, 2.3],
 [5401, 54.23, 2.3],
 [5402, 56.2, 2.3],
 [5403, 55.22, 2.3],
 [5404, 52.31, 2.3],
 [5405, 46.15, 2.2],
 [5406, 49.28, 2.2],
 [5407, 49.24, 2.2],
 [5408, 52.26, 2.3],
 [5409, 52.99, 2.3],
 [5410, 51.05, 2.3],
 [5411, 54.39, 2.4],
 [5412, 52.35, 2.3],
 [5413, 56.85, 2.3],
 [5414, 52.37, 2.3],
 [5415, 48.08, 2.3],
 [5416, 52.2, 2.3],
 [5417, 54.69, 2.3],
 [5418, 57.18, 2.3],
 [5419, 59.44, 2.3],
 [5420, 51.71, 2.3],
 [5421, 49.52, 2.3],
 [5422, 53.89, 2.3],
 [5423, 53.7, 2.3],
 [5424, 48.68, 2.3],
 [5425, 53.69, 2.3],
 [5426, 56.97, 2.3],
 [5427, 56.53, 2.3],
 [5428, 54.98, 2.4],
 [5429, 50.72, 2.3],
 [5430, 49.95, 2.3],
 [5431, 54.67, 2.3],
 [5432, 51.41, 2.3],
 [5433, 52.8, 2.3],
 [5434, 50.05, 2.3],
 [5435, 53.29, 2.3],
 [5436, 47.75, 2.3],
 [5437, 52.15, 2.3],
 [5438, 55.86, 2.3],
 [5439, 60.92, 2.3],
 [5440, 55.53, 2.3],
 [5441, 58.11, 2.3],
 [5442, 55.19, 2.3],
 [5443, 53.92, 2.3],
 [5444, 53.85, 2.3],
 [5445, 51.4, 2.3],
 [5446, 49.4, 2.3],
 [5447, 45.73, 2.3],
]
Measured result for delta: 5431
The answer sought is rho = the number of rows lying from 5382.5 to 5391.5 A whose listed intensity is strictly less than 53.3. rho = 2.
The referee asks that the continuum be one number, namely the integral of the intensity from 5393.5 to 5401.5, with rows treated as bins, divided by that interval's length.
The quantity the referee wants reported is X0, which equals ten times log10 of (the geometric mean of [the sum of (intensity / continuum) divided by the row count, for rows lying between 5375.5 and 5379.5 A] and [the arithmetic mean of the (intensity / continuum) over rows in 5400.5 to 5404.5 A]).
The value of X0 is 0.141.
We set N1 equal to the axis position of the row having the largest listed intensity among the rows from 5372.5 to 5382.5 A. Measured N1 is 5375 A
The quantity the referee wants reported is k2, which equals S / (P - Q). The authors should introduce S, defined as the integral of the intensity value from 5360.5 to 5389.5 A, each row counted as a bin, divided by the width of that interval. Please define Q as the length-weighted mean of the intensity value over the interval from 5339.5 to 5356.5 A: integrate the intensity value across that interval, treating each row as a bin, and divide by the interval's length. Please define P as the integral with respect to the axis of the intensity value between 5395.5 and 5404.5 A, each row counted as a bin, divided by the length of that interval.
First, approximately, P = 53.4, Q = 55.1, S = 54.7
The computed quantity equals -33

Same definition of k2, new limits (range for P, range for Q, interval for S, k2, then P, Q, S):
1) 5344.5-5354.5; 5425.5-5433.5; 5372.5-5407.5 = 43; 54.8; 53.5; 54.3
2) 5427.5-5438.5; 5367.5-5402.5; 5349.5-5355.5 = -25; 52.1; 54.4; 55.7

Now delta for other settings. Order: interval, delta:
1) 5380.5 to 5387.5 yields 5387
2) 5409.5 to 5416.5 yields 5413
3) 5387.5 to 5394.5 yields 5389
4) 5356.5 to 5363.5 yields 5358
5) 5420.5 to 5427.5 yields 5426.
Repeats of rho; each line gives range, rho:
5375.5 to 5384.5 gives 1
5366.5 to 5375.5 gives 4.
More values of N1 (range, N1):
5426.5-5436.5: 5427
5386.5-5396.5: 5389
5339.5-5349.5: 5343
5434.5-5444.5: 5439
